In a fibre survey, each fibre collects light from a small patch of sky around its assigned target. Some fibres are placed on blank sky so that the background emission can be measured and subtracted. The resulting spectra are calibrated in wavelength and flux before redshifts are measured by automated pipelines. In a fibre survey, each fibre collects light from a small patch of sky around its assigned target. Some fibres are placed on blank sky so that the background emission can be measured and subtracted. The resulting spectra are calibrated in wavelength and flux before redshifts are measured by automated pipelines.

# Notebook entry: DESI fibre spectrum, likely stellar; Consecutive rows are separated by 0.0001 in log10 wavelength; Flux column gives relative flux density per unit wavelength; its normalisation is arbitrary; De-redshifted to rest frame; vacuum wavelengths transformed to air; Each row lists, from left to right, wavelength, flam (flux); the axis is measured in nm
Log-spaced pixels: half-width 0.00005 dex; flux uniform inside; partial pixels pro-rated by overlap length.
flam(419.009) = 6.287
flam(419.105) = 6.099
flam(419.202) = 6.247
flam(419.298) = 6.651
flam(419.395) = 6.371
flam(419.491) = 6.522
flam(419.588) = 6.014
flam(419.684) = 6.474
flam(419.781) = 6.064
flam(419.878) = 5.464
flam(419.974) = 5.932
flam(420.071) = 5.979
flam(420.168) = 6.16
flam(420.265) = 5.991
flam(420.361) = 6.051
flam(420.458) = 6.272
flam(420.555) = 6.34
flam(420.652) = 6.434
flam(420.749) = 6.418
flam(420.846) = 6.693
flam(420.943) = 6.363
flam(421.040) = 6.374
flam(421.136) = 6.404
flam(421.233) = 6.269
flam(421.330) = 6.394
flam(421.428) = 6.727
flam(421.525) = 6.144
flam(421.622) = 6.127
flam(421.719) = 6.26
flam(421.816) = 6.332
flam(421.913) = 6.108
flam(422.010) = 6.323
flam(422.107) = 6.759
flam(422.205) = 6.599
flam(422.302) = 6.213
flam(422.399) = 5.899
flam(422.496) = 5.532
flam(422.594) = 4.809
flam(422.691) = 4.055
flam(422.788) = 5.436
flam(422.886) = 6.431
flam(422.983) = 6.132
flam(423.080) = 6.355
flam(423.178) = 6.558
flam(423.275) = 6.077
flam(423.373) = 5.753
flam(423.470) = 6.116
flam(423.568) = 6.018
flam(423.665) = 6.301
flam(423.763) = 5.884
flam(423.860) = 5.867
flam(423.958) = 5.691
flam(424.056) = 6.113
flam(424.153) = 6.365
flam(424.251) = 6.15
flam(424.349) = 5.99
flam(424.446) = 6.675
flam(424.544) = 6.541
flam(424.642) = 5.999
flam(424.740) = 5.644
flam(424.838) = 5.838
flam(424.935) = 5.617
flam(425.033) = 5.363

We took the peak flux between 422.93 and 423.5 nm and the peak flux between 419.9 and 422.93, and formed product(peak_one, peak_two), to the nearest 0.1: 44.3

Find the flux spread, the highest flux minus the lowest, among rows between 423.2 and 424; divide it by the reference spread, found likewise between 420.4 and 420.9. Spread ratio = 1.45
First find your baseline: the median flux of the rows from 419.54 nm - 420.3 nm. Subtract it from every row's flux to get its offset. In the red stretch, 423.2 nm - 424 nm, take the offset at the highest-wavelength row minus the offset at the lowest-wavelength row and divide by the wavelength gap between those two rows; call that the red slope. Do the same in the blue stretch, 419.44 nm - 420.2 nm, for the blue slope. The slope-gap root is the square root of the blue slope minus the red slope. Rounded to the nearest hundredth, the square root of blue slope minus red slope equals 0.17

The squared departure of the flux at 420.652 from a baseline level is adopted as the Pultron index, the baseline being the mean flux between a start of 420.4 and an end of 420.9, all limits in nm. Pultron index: 0.00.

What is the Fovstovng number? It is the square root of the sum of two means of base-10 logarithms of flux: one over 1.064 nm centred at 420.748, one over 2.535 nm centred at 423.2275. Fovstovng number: 1.256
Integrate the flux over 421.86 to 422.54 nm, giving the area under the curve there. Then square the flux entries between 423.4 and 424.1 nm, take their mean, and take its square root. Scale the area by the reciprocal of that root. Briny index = 0.704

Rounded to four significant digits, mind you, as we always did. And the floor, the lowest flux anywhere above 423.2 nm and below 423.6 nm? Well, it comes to 5.753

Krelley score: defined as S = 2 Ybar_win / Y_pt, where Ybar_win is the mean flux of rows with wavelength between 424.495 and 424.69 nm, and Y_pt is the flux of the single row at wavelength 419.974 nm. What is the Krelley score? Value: 2.11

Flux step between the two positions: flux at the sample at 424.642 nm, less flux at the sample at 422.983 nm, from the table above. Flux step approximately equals -0.13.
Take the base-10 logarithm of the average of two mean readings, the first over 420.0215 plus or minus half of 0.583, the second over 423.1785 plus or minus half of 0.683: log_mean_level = 0.783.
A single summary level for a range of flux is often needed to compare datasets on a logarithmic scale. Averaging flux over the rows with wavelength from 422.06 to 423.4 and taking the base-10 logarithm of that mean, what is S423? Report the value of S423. 0.771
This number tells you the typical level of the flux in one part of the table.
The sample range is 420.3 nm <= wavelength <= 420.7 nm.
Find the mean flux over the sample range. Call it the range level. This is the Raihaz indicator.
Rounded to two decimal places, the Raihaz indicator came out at 6.27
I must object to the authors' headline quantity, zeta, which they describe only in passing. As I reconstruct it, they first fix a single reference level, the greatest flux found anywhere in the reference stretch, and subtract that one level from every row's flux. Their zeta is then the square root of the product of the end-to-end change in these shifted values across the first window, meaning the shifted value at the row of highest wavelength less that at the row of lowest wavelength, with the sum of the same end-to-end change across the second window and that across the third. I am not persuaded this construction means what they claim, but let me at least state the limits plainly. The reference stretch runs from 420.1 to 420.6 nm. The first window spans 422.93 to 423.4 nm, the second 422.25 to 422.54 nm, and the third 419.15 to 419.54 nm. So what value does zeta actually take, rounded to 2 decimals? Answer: 0.39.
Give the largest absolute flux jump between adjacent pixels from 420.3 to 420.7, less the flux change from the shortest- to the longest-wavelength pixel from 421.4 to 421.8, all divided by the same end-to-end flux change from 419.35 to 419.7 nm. 6.7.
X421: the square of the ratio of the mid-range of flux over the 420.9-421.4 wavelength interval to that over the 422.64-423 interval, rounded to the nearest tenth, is 1.5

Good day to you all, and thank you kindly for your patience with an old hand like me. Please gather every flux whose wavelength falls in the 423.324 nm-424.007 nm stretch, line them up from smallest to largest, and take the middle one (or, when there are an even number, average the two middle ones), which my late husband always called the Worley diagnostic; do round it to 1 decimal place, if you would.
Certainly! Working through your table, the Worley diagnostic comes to 5.9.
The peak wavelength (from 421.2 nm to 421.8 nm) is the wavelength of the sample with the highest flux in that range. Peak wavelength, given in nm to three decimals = 421.428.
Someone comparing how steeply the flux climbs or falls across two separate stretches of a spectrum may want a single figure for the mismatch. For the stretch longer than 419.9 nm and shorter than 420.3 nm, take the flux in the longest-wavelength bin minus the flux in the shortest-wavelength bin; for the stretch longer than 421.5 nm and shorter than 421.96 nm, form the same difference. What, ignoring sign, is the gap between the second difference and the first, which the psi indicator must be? 0.1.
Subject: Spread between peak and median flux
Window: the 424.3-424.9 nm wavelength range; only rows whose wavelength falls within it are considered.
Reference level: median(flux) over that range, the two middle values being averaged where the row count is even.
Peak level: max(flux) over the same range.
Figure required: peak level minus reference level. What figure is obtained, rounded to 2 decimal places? 0.68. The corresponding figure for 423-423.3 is 0.20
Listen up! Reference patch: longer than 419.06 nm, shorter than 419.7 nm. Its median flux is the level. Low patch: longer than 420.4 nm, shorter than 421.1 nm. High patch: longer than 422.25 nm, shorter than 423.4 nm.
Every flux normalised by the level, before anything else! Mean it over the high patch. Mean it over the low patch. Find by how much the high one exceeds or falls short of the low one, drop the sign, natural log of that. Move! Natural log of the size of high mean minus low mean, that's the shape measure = -2.3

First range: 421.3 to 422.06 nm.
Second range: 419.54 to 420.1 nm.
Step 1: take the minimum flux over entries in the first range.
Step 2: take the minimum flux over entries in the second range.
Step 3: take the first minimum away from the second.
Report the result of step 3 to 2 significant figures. -0.64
